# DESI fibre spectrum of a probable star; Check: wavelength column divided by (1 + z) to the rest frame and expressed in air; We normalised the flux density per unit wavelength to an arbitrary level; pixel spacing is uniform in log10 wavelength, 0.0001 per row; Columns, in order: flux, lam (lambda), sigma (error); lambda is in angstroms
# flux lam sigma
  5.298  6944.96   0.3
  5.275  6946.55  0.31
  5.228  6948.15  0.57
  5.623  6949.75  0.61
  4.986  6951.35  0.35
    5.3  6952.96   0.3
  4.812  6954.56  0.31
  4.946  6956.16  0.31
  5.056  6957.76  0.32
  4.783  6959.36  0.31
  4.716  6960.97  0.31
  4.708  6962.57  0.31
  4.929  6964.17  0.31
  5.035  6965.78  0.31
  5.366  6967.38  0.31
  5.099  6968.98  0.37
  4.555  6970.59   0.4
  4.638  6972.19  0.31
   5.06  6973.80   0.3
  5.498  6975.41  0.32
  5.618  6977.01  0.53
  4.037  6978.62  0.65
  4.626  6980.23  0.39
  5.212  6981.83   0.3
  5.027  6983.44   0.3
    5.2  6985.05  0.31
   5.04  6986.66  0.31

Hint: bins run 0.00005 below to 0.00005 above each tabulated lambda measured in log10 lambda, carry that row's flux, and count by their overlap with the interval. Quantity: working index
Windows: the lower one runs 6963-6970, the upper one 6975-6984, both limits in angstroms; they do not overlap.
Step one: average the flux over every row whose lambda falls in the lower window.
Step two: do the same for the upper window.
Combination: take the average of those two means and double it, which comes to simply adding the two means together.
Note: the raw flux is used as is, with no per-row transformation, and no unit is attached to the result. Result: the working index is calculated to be 10.1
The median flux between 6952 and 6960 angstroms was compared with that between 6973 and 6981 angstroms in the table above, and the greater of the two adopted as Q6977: 5.06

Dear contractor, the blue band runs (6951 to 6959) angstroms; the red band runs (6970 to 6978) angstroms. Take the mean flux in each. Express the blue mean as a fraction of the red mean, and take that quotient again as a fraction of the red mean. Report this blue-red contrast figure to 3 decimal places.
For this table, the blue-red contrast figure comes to 0.195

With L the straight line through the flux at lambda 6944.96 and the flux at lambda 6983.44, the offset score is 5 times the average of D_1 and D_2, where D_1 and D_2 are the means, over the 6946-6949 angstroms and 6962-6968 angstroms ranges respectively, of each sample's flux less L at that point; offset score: -0.4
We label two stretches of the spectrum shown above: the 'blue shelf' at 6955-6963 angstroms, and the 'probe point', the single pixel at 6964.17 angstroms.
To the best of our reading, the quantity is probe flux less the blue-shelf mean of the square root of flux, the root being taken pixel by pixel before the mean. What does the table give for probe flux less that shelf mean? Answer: 2.73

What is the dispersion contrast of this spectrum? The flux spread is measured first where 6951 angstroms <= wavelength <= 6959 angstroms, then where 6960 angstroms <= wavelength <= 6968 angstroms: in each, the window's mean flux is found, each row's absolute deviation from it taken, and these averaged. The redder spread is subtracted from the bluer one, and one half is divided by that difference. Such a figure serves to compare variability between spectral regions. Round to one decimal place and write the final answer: -6.8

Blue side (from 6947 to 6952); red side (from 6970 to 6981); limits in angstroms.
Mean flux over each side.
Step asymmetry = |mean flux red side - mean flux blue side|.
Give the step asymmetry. 0.42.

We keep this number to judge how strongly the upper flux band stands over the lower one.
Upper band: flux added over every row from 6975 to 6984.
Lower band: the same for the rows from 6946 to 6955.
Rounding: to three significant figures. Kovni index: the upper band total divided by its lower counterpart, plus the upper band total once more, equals 31.0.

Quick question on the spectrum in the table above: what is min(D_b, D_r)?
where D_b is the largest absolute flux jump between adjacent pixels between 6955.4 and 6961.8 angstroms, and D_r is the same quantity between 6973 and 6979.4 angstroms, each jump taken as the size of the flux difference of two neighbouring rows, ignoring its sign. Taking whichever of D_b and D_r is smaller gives 0.27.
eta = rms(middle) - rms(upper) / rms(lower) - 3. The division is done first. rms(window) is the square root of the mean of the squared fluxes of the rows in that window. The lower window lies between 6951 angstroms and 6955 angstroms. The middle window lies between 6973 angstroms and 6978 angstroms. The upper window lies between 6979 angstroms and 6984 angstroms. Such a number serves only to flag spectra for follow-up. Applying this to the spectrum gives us 1.41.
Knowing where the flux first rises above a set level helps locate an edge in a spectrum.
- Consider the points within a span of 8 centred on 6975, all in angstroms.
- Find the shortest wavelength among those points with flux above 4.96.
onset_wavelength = 6973.80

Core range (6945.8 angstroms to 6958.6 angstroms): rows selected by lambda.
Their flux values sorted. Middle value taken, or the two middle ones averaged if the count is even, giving 5.14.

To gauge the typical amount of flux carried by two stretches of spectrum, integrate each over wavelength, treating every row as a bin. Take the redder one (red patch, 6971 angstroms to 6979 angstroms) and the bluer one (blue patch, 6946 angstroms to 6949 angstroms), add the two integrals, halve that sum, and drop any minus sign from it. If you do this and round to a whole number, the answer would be 28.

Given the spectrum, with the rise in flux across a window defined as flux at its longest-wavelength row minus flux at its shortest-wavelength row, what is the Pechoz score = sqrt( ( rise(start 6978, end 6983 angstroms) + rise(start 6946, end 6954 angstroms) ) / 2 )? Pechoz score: 0.77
